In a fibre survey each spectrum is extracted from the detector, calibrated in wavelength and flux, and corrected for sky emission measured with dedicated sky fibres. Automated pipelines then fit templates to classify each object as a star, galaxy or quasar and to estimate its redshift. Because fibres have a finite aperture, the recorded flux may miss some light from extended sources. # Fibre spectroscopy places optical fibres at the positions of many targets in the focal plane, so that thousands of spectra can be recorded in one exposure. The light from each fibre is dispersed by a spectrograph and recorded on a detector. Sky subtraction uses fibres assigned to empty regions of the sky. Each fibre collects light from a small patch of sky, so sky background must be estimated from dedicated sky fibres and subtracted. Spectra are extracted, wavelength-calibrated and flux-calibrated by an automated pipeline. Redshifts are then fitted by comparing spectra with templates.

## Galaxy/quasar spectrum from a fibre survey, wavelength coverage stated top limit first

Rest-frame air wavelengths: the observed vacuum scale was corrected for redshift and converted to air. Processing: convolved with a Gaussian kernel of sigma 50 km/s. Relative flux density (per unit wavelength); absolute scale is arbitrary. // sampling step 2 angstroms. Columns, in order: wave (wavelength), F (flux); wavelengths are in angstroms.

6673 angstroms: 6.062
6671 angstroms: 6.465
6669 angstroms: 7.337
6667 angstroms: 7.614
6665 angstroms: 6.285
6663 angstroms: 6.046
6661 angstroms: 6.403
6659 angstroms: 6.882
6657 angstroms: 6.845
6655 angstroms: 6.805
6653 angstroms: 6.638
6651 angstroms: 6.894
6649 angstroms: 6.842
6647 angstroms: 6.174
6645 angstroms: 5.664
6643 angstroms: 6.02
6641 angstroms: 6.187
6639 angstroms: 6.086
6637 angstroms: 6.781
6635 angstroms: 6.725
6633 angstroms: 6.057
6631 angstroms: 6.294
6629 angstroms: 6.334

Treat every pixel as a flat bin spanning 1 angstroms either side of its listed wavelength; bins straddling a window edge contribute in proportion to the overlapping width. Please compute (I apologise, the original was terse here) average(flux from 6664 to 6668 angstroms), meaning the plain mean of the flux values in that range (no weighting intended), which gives 6.95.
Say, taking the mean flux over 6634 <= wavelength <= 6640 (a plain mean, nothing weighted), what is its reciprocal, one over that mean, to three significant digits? 0.153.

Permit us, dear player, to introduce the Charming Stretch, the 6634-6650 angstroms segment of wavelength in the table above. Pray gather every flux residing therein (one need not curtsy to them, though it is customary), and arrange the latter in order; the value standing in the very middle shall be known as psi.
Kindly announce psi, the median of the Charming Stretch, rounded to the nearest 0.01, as 6.18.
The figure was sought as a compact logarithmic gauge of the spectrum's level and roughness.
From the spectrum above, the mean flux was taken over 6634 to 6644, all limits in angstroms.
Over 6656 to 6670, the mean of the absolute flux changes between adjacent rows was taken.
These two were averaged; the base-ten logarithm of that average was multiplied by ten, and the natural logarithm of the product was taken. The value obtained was 1.67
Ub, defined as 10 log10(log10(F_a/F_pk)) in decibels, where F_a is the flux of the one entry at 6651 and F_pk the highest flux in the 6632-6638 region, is -21.4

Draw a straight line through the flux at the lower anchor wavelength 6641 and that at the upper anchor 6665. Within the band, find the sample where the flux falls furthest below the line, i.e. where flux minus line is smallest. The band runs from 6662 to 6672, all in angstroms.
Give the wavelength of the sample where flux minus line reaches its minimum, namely 6663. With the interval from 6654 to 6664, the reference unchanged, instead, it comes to 6663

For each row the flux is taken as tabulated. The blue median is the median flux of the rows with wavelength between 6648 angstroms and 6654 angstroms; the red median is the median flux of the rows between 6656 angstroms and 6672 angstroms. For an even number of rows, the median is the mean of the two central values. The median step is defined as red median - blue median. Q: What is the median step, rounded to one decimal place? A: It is -0.2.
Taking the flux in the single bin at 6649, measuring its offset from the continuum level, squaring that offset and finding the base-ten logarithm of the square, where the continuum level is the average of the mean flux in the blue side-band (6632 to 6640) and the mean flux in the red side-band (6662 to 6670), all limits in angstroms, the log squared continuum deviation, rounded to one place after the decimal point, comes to -1.3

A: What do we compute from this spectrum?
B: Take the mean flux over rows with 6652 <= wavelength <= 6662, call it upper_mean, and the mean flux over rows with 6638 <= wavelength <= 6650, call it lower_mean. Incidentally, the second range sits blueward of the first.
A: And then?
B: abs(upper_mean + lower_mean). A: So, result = 12.9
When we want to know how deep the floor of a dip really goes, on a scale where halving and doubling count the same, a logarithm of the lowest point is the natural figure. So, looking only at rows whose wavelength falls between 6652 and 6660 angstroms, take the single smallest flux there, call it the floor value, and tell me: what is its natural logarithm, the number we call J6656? 1.89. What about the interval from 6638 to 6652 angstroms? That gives 1.73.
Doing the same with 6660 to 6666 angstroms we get 1.80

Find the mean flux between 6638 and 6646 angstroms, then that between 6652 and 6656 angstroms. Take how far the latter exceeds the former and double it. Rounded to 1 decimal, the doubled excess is 1.5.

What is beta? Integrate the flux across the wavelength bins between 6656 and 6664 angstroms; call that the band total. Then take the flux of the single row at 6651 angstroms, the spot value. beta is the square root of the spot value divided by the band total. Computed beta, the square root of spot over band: 0.36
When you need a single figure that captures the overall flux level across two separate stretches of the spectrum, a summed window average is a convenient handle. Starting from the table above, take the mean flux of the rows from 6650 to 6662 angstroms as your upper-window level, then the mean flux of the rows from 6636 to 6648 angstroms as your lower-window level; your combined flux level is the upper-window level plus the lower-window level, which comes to 12.9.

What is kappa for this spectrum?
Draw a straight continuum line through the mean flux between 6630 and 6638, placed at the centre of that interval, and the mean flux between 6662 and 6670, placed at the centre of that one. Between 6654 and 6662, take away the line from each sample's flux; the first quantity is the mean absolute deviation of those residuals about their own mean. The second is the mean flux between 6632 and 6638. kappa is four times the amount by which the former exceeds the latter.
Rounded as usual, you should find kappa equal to -25.4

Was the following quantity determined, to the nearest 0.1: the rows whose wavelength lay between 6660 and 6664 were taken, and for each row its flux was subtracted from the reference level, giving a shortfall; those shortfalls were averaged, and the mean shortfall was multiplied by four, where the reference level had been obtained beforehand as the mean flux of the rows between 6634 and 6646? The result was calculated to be 0.1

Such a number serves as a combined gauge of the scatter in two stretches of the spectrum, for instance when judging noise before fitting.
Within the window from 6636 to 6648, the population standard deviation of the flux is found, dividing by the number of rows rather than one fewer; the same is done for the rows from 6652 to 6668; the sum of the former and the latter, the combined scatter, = 0.78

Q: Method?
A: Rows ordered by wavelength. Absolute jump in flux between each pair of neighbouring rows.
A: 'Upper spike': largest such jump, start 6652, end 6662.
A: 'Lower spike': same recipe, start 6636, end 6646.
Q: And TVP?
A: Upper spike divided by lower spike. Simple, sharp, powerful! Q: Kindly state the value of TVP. 0.7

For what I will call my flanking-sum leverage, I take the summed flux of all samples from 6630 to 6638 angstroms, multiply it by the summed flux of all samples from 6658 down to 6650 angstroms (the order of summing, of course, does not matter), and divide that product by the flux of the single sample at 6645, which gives 124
